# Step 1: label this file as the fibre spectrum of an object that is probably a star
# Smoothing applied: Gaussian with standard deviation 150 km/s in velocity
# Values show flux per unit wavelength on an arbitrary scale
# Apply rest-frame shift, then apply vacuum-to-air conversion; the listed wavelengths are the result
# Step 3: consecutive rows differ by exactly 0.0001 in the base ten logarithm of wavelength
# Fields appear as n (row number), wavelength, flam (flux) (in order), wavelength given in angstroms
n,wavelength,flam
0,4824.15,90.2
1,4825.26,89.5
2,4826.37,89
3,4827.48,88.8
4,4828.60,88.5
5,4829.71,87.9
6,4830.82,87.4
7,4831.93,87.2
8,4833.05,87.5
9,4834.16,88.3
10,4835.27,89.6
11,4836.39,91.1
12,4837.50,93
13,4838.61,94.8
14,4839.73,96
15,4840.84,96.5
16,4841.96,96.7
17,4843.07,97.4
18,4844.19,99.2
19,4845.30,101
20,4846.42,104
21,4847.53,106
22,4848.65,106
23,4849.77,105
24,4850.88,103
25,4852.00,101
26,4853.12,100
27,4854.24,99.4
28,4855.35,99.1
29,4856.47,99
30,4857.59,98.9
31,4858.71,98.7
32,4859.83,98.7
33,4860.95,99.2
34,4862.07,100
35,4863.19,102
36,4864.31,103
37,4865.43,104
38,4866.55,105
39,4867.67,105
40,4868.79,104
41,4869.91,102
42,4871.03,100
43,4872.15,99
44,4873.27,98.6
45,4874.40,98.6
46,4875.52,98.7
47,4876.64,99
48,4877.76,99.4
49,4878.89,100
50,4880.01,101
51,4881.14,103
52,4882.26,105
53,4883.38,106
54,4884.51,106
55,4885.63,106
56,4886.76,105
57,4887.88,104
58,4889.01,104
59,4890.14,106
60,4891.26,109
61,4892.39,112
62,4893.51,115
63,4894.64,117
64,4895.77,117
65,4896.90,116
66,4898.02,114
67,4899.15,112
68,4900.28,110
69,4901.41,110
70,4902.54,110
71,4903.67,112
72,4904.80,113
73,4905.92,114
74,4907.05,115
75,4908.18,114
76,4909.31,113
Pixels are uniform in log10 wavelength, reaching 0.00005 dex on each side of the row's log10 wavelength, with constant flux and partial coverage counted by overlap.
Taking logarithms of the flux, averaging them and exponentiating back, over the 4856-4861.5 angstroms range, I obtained 99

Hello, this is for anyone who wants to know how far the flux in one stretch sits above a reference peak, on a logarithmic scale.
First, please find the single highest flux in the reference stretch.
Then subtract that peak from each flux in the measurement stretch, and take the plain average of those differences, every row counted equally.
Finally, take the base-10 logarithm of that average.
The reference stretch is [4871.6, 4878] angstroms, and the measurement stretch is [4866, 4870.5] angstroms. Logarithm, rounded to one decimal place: 0.7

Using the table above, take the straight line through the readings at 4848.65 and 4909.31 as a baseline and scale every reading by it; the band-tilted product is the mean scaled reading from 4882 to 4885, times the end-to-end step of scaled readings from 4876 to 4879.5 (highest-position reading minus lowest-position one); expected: 0.007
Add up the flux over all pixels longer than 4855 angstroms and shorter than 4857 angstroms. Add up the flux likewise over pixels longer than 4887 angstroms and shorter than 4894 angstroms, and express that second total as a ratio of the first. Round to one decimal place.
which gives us 3.3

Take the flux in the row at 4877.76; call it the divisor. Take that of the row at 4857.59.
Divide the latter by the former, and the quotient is 0.99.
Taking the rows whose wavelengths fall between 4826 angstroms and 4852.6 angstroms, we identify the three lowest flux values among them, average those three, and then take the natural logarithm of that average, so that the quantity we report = 4.47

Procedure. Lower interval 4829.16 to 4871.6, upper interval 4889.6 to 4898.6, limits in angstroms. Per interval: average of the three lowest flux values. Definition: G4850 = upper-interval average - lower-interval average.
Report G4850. 22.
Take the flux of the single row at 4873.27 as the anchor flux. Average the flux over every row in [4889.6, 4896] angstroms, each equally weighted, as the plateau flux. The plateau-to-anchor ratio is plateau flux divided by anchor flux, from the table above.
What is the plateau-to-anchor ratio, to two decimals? 1.14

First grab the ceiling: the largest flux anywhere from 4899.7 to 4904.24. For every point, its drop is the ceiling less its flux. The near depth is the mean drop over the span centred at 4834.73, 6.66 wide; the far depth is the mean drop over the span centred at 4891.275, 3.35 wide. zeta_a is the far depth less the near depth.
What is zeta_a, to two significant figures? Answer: -20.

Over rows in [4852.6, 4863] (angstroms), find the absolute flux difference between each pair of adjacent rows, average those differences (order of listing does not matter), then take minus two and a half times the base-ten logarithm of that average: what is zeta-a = 1.2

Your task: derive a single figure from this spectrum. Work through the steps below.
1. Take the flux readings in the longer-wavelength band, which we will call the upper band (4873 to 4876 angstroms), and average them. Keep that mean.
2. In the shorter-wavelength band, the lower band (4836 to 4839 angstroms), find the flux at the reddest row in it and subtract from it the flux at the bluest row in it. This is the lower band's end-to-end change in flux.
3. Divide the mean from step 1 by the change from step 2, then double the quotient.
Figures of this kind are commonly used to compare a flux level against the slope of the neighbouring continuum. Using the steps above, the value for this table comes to 53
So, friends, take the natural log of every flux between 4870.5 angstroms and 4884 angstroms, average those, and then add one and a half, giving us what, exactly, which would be 6.11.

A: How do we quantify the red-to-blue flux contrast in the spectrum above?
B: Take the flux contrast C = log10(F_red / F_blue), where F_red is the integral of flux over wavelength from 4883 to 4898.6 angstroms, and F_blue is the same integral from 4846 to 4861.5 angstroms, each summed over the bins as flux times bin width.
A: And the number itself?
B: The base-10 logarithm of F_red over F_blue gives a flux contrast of 0.038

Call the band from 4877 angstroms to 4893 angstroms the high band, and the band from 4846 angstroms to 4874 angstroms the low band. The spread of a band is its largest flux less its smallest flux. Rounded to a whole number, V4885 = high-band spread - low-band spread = 5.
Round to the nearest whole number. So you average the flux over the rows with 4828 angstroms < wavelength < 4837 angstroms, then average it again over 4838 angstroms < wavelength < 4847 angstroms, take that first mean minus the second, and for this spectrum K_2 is -10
